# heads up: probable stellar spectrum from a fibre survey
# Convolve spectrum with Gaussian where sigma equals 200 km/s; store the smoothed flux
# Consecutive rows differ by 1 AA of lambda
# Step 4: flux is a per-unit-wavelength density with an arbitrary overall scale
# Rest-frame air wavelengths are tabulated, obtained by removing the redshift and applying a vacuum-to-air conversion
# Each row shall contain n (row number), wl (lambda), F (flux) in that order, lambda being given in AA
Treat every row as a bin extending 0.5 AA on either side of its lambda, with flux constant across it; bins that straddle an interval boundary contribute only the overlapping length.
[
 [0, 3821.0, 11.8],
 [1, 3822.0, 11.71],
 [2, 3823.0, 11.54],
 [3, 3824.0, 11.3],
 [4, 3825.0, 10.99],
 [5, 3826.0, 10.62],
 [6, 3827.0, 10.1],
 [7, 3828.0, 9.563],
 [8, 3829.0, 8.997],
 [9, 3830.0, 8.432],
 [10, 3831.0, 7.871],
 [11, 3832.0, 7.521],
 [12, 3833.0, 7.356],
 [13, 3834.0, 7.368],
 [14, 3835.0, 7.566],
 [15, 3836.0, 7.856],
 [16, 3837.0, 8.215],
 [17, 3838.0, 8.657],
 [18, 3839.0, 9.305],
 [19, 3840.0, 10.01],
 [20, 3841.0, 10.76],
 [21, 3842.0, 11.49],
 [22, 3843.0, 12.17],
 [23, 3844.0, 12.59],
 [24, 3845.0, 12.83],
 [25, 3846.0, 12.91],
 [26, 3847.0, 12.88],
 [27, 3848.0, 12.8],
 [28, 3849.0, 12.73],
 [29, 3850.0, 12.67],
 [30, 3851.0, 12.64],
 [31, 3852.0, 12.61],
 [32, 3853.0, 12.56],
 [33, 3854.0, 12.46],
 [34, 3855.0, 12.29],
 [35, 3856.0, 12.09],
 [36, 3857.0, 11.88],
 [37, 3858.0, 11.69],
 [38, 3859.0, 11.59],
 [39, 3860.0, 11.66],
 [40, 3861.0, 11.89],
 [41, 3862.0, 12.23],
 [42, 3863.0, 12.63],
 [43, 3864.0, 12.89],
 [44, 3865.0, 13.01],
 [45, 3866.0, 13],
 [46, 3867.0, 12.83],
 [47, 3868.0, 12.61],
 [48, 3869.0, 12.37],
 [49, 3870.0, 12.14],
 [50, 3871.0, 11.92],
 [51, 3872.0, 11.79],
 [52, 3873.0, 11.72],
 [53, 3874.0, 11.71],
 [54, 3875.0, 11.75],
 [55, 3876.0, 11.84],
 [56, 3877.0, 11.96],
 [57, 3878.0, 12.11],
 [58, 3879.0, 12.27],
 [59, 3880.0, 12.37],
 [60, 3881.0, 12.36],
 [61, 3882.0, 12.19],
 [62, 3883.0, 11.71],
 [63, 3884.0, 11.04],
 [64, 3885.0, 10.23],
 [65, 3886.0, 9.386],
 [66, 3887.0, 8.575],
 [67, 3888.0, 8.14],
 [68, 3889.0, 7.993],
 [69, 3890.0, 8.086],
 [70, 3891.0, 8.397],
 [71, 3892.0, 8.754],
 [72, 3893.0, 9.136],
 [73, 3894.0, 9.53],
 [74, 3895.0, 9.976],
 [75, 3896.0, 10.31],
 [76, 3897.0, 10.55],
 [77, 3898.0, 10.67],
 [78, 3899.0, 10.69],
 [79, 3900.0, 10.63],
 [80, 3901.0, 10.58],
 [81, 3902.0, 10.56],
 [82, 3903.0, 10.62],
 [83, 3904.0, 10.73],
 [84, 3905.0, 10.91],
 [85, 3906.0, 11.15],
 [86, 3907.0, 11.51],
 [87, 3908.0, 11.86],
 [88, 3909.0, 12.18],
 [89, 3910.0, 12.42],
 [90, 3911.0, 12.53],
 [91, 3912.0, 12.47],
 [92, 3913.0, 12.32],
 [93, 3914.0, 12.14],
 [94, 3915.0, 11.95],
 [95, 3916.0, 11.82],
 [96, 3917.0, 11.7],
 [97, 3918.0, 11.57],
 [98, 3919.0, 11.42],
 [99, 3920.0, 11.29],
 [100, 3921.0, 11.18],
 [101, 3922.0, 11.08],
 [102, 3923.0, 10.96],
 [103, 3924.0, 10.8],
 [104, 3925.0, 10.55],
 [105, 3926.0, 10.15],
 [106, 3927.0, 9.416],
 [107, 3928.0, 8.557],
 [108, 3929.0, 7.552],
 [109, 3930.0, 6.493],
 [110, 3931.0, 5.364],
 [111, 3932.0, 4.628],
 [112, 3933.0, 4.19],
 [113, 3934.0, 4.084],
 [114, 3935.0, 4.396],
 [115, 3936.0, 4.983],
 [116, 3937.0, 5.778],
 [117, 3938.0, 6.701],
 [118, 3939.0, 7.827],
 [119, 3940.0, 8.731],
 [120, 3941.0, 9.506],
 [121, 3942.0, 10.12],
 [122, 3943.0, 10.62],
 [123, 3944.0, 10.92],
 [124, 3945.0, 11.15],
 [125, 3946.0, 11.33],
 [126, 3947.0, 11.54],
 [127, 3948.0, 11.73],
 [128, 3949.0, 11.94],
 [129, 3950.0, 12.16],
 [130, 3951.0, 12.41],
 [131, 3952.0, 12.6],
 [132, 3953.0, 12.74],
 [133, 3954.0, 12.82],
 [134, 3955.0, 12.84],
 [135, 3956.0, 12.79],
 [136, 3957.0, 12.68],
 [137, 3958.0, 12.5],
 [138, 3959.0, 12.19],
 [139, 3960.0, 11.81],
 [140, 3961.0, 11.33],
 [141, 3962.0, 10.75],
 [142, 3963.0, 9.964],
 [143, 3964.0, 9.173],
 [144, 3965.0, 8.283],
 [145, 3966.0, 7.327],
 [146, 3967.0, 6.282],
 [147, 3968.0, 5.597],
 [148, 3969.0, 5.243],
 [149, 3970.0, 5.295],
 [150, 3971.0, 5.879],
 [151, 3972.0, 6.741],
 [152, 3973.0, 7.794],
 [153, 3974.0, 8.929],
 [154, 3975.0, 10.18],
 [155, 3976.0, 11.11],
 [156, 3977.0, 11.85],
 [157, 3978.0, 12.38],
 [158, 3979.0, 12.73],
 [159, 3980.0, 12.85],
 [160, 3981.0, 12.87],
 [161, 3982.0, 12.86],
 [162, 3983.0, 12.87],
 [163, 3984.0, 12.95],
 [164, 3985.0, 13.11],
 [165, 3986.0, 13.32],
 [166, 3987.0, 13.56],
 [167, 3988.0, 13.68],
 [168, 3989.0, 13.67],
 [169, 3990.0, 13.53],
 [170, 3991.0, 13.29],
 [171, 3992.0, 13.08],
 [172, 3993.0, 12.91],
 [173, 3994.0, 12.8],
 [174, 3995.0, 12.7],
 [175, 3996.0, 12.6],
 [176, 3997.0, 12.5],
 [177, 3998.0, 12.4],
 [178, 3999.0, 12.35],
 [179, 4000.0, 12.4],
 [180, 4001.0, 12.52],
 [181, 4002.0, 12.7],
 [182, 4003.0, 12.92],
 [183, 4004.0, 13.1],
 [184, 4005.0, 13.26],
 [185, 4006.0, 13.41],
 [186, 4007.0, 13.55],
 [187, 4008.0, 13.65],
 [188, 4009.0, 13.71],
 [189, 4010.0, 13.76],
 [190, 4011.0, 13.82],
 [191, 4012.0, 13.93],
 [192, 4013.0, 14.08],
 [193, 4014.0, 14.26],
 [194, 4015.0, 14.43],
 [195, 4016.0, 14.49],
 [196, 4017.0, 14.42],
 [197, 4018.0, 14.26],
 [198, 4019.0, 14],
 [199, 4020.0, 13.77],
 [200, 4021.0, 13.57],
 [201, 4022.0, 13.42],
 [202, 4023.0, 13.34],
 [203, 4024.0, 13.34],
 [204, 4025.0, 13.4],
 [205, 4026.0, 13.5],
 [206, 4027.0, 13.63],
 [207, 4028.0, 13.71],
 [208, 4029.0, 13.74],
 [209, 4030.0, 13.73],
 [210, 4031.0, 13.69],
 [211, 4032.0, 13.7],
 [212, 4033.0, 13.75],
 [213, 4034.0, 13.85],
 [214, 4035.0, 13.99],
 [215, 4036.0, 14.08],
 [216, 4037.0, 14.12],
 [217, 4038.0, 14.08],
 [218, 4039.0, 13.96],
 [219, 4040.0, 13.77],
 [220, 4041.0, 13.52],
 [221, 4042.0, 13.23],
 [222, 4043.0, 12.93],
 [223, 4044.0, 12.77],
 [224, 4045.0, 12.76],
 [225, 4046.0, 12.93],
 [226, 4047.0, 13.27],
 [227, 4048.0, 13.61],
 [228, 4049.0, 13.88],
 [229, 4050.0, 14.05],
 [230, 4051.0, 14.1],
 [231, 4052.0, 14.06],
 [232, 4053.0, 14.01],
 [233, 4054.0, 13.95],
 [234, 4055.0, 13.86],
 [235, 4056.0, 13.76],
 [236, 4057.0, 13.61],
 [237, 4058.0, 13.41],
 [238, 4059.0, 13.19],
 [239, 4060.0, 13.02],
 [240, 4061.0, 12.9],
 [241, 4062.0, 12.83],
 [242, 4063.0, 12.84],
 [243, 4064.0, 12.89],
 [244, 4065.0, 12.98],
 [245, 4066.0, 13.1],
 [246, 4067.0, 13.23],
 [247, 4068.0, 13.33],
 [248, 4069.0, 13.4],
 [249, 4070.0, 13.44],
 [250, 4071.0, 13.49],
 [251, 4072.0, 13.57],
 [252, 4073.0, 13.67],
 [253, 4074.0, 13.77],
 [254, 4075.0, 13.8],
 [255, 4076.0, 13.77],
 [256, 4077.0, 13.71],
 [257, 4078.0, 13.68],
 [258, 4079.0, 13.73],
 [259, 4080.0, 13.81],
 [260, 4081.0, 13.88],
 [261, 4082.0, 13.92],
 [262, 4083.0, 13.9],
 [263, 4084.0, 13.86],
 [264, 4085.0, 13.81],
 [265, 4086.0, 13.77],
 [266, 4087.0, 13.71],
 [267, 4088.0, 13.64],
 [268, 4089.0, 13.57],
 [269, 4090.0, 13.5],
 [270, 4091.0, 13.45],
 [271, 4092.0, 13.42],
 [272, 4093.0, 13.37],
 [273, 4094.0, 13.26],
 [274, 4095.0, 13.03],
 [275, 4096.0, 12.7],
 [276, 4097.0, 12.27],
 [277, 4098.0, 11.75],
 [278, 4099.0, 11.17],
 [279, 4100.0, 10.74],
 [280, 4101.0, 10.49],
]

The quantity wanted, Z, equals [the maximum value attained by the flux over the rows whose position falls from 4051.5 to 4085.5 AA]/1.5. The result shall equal 9.37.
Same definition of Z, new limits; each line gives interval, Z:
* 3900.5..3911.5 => 8.35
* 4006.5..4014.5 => 9.51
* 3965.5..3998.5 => 9.12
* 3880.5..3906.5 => 8.24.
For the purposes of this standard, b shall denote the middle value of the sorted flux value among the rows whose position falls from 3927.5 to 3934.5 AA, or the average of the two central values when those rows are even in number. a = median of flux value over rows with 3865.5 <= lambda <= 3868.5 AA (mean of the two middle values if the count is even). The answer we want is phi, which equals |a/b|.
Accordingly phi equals 2.39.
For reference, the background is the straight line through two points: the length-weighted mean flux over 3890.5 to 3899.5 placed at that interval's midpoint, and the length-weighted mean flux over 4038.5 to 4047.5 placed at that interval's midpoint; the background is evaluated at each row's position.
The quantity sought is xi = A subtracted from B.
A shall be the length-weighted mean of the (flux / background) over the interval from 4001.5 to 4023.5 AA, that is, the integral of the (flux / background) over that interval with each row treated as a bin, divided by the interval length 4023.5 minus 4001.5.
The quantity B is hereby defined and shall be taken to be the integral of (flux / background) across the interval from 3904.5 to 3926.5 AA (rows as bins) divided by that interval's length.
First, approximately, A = 1.10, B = 1.126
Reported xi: 0.03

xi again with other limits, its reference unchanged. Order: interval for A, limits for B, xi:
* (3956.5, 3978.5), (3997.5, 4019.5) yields 0.28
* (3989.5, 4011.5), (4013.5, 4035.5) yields 0.01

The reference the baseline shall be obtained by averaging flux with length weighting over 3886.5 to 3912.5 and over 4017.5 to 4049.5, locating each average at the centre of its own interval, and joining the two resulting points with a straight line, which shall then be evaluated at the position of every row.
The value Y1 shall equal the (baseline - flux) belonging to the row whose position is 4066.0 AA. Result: 1.3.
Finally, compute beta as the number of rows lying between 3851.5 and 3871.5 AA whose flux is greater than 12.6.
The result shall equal 7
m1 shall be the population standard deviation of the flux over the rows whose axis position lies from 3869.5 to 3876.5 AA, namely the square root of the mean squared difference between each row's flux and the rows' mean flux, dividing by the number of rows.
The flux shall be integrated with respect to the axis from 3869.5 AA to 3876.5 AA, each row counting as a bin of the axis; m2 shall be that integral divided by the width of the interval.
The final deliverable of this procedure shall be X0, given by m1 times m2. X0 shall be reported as 1.7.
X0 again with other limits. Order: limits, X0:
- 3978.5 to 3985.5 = 1.4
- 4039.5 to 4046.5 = 4.8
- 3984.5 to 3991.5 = 2.7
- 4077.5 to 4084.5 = 1.2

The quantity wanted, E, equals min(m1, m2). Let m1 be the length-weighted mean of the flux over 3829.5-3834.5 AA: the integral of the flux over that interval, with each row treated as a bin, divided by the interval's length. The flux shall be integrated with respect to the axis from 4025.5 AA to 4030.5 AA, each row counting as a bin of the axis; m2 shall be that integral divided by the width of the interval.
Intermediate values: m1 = 8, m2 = 14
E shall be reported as 7.7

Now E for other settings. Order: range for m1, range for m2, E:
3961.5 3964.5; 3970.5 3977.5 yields 8.9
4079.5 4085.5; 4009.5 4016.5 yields 13.9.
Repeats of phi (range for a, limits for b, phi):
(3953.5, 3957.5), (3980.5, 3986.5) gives 0.99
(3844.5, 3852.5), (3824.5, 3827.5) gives 1.20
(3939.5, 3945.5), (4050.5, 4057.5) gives 0.74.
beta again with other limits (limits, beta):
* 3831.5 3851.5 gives 7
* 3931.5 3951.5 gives 0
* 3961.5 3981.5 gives 3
